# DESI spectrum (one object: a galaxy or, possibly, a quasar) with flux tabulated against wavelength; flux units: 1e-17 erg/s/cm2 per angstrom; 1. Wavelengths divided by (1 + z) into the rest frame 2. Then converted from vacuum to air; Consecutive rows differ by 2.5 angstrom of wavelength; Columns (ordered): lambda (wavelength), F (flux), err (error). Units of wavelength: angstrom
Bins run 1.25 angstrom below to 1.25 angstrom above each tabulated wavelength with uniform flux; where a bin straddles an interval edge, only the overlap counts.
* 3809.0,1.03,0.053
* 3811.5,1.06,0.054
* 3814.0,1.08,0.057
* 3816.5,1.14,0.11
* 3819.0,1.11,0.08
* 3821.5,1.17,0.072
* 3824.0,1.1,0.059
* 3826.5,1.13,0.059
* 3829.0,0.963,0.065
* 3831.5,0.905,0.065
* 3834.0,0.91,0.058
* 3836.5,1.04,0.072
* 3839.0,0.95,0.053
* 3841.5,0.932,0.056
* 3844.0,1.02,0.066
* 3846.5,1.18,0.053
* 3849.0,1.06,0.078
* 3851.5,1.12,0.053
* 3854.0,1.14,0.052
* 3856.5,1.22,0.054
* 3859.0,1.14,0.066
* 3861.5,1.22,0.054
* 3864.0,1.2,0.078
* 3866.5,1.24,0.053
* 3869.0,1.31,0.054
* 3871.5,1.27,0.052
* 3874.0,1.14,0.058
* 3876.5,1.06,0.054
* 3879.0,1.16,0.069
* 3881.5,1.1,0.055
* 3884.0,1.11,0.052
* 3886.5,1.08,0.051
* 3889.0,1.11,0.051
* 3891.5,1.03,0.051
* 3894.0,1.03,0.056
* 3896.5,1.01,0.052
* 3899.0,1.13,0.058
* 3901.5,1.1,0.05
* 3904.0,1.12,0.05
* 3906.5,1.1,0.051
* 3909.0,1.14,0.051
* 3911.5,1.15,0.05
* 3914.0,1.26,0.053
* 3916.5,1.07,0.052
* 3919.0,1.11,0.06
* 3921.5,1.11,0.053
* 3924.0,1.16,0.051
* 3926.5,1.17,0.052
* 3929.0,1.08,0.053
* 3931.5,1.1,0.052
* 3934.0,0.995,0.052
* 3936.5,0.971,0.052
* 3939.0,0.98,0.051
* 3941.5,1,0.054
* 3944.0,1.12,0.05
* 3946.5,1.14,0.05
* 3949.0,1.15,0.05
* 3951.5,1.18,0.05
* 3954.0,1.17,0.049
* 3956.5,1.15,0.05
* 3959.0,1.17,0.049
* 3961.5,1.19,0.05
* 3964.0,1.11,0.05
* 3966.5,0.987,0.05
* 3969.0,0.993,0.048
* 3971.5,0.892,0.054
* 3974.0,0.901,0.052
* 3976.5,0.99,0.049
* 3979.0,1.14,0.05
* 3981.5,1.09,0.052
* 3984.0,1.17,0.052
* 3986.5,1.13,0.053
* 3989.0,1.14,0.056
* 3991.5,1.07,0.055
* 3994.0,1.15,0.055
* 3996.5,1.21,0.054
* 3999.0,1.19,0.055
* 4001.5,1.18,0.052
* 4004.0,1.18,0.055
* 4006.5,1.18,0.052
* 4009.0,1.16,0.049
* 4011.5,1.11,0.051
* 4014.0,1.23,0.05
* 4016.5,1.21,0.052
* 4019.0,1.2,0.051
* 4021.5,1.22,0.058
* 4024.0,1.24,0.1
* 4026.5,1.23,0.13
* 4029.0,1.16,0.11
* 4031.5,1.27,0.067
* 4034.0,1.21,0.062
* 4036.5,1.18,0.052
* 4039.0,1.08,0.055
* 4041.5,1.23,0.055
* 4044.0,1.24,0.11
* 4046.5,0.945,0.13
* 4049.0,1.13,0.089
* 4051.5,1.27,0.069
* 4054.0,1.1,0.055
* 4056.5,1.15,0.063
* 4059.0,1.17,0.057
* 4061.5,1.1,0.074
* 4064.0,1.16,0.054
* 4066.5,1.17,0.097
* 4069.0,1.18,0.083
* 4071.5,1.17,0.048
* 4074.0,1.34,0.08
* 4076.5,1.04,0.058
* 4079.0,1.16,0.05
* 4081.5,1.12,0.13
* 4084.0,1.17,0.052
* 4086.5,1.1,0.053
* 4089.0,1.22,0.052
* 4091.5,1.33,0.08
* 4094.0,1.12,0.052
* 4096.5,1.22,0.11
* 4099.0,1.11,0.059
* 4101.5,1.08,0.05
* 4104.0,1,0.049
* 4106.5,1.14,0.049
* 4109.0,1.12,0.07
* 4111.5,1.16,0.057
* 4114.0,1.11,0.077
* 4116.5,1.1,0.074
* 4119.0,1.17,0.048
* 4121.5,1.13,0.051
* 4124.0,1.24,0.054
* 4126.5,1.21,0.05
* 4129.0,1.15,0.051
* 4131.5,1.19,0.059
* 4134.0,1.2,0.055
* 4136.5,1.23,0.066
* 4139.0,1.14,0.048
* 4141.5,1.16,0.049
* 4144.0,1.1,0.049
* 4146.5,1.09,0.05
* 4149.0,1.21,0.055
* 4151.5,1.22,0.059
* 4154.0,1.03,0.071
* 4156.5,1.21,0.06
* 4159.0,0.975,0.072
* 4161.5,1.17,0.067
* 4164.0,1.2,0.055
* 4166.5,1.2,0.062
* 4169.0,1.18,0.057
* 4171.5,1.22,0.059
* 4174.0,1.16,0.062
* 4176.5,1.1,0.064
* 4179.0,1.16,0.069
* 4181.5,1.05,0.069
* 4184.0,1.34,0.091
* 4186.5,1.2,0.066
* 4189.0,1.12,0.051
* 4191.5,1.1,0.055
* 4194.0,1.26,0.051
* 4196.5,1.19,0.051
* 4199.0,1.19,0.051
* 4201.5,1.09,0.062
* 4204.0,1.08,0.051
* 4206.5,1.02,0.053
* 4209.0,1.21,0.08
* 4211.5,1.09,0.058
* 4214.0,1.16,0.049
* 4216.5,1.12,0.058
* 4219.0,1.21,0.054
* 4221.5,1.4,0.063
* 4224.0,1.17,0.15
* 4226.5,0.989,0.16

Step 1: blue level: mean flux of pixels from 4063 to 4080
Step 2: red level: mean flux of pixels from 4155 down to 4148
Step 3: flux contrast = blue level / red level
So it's 1.02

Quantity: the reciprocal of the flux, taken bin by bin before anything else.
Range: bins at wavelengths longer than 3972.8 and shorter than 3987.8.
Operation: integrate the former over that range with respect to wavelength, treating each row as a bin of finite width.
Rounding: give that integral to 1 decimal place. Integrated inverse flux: 14.1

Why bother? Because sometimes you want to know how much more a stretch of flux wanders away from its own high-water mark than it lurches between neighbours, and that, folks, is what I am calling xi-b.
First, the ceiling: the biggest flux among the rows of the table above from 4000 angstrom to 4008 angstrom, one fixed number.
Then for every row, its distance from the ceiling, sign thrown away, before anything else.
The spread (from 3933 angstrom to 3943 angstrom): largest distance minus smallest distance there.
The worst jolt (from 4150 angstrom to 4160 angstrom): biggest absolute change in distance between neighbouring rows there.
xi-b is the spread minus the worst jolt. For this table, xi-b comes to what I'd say -0.146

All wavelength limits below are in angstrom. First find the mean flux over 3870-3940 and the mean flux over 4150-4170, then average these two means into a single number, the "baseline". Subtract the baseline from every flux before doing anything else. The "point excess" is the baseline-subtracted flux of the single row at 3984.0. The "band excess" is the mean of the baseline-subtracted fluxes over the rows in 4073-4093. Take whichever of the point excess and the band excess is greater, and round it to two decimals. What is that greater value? 0.06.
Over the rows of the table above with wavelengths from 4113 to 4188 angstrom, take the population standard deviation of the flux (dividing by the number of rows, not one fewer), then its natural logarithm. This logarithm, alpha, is -2.7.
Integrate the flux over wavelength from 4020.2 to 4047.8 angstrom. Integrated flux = 33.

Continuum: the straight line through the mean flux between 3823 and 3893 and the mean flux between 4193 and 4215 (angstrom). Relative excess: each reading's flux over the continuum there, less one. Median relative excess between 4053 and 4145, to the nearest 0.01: 0.02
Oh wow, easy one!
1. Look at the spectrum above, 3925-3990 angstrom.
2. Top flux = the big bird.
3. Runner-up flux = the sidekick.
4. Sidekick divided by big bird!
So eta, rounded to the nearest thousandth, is 0.992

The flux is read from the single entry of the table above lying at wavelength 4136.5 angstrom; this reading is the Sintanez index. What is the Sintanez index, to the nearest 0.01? 1.23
